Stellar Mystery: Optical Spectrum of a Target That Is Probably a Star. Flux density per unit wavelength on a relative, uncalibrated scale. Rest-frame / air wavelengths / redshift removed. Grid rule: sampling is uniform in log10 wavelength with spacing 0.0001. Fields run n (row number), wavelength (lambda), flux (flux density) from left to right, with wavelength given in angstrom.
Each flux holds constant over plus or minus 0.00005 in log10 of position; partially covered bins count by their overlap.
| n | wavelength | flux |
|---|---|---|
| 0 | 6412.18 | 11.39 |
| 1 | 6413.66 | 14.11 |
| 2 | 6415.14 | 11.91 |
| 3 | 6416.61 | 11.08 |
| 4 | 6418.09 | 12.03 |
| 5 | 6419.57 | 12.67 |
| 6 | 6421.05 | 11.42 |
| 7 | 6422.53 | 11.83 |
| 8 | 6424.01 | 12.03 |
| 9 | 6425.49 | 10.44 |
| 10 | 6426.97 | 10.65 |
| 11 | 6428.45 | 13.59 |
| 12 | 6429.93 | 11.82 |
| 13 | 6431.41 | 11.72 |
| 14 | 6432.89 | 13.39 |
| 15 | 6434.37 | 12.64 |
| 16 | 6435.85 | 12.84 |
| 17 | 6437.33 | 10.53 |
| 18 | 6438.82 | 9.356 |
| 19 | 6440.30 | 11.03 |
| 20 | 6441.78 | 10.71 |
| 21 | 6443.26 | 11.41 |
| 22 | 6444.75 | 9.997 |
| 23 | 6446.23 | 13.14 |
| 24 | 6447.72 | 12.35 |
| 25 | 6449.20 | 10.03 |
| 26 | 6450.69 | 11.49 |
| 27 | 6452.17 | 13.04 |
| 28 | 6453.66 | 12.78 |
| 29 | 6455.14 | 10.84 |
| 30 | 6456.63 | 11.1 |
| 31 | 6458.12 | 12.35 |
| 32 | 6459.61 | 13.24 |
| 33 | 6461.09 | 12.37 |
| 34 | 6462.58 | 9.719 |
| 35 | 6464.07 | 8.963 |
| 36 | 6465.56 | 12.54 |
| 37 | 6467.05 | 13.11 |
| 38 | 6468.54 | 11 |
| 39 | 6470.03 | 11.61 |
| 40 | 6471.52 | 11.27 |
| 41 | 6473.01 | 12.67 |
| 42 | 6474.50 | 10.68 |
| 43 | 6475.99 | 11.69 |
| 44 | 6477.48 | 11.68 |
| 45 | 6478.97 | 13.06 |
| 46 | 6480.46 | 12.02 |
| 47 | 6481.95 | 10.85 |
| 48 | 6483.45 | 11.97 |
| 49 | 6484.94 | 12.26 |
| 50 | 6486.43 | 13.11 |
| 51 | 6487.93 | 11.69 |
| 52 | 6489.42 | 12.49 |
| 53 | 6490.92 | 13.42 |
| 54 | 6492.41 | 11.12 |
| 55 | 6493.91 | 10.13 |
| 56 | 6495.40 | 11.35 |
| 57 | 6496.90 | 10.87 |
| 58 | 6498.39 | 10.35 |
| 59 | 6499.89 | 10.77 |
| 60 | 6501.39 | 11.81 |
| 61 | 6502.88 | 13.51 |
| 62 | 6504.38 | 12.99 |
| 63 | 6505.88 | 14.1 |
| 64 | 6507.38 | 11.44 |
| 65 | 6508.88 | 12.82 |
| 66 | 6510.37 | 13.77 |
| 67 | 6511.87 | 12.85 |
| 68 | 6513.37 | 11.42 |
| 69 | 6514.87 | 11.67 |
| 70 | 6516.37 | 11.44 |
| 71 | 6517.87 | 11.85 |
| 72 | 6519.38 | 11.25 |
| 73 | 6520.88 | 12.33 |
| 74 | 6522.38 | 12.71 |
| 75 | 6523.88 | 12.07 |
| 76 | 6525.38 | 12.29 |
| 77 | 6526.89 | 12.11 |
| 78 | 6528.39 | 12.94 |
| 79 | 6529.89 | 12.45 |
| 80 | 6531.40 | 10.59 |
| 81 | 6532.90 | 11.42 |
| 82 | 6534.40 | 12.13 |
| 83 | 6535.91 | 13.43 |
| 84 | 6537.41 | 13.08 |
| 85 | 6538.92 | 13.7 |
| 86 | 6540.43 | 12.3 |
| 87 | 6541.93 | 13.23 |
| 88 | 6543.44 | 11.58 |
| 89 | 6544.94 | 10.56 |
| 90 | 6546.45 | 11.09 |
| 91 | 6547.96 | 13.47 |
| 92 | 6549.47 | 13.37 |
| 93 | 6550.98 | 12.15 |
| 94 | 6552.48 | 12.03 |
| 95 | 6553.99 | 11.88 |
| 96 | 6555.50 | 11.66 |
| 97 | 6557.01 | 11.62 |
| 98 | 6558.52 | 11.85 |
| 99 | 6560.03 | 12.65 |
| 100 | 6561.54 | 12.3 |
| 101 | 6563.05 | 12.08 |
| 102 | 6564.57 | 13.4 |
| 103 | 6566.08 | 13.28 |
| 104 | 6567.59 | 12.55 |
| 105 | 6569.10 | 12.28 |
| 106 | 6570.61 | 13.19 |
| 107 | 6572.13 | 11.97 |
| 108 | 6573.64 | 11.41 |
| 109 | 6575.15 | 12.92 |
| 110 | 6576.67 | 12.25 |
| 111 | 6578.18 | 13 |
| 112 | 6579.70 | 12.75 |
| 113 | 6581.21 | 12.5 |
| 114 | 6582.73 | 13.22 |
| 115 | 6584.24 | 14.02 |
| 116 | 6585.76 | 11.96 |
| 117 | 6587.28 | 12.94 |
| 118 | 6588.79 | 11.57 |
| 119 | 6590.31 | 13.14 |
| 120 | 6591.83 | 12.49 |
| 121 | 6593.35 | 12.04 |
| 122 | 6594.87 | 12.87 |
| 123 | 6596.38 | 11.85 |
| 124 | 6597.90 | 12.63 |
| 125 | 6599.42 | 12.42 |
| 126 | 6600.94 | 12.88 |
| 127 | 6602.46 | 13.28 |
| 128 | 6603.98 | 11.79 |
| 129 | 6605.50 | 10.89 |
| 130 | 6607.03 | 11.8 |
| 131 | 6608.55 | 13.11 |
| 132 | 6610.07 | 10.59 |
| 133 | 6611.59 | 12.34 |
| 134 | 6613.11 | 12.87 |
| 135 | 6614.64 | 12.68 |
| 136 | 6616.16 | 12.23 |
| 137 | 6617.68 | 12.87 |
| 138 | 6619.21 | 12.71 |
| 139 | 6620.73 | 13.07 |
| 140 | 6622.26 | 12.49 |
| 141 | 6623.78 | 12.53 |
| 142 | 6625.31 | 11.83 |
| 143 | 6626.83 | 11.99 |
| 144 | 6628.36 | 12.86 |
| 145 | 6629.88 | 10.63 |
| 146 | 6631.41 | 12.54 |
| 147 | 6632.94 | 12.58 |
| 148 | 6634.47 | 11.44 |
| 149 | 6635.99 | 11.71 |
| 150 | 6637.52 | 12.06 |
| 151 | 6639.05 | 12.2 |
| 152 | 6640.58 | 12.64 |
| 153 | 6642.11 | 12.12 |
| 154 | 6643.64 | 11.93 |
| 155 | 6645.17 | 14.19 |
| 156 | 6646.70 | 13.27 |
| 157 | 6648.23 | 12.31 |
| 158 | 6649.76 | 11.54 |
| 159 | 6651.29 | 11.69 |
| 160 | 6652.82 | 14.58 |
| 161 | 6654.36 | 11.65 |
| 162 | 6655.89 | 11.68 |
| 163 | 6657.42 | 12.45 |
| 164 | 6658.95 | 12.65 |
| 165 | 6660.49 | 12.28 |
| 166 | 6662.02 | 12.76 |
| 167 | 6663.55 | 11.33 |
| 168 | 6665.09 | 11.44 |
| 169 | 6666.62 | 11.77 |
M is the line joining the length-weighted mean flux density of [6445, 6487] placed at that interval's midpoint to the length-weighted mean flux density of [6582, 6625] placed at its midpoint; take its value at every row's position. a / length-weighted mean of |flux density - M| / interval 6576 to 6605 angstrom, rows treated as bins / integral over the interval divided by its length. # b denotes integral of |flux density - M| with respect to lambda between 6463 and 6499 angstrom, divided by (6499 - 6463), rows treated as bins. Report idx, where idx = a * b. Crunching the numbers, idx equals 0.47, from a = 0.53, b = 0.9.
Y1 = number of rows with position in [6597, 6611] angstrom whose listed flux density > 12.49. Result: 4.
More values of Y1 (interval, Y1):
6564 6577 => 5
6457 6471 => 3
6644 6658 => 3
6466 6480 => 3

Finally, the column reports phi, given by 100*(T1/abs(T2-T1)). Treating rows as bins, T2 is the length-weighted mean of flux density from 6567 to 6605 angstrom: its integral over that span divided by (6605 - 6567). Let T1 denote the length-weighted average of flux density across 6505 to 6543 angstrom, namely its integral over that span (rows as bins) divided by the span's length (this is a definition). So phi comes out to 6992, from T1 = 12.4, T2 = 12.5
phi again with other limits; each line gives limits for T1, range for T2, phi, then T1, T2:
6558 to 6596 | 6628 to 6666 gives 3830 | 12.6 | 12.3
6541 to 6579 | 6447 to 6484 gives 1993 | 12.3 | 11.7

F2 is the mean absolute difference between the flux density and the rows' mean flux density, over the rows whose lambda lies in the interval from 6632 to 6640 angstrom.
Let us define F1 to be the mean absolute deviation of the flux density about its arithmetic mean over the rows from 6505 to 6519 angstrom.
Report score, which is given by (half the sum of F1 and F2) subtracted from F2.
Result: -0.28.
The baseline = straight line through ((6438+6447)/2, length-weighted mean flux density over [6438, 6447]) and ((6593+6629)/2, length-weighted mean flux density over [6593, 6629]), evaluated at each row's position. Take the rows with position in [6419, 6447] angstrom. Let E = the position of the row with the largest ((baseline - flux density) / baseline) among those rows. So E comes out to 6438.82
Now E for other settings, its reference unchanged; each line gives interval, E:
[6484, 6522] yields 6493.91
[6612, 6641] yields 6629.88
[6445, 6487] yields 6464.07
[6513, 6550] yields 6544.94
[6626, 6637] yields 6629.88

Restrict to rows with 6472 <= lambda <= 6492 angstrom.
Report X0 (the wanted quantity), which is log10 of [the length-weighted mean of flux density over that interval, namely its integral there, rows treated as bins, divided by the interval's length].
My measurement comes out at 1.08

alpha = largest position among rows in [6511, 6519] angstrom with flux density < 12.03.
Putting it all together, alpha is 6517.87 angstrom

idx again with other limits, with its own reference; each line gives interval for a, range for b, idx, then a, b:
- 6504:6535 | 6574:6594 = 0.39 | 0.68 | 0.6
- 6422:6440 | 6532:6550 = 0.99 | 1.04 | 1.0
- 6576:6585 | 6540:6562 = 0.42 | 0.64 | 0.7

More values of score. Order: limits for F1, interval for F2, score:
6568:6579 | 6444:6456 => 0.30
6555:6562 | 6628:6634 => 0.20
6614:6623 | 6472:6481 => 0.20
